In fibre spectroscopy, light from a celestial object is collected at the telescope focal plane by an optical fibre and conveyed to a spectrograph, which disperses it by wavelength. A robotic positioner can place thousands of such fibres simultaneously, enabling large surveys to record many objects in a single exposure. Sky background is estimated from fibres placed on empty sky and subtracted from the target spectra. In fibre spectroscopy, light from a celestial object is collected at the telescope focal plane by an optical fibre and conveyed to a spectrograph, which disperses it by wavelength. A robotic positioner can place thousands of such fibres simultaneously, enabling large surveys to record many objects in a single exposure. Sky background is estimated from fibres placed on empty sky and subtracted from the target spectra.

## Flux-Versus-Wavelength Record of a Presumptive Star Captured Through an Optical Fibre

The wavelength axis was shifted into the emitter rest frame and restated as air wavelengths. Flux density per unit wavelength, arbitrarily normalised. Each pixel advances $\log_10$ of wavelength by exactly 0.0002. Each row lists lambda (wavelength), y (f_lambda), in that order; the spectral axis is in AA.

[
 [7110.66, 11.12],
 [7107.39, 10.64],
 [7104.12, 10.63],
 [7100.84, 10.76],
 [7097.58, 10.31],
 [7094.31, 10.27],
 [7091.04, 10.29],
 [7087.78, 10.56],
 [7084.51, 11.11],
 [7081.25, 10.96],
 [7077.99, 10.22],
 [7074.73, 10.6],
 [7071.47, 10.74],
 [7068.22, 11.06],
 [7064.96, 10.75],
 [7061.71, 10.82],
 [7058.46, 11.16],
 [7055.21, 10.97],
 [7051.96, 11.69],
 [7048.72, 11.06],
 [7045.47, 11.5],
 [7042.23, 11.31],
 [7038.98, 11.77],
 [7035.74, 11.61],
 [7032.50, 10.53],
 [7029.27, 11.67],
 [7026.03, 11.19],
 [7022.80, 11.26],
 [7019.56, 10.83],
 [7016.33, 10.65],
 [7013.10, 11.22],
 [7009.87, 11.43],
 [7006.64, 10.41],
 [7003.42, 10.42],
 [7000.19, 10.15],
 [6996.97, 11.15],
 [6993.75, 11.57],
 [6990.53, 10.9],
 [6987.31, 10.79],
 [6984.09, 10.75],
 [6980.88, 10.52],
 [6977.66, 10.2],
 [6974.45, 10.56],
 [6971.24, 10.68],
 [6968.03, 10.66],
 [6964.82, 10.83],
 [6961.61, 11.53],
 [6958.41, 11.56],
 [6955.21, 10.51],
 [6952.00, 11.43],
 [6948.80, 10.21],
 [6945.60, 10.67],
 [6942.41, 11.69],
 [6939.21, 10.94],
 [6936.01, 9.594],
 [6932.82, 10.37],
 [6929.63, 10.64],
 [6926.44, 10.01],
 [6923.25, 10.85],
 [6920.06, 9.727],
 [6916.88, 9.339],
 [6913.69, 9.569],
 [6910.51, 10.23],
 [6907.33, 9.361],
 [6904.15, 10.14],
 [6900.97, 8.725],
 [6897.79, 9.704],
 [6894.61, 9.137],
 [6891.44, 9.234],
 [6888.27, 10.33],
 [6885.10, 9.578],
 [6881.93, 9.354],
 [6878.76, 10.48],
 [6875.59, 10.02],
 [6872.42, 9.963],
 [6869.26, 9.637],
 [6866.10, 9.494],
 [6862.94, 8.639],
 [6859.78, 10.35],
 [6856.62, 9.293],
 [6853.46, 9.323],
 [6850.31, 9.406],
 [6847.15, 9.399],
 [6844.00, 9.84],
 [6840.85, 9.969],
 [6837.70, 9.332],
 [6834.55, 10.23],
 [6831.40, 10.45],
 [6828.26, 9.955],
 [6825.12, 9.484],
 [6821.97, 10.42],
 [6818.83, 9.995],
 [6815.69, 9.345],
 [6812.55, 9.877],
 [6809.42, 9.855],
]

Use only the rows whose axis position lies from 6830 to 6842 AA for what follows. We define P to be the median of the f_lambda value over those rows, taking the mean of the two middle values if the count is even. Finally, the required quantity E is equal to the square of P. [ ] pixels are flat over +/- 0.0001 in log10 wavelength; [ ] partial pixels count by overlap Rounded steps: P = 10.1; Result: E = 102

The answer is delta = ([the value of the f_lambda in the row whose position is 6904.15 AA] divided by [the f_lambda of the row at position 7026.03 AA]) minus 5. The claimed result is -4.09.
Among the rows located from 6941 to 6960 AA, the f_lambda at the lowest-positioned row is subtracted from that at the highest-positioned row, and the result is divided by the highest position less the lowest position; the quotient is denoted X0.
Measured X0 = -0.008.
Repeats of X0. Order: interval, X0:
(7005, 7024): 0.053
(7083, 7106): -0.024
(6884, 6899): 0.010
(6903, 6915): -0.060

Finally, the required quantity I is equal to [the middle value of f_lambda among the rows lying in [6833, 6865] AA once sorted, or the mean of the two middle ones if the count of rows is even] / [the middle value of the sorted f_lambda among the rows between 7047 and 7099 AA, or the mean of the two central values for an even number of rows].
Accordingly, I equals 0.87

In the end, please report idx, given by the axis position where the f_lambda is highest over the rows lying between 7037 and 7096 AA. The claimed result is 7038.98 AA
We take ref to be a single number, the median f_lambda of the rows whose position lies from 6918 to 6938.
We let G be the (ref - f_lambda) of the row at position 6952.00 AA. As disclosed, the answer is -1.2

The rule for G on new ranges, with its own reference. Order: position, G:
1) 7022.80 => -1.1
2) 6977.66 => 0.0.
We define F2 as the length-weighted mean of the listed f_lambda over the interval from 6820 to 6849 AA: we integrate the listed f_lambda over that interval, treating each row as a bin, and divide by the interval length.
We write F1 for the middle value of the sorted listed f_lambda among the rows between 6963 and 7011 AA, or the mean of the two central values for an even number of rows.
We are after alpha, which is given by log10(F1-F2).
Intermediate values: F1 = 10.7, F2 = 9.89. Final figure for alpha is -0.10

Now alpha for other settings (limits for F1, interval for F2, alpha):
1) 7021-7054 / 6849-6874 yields 0.28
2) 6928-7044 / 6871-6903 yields 0.06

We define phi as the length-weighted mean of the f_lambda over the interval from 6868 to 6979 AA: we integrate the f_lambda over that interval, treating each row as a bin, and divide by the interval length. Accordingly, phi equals 10.2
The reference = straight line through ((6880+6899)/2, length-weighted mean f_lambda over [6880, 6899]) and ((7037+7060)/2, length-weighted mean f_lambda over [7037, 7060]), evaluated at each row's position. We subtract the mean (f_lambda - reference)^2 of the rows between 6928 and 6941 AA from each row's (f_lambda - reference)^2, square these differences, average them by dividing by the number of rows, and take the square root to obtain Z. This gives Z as 0.21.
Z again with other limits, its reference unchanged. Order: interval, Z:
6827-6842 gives 0.74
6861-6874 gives 0.16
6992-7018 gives 0.19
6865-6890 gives 0.35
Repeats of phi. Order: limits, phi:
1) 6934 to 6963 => 10.9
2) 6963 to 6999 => 10.8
